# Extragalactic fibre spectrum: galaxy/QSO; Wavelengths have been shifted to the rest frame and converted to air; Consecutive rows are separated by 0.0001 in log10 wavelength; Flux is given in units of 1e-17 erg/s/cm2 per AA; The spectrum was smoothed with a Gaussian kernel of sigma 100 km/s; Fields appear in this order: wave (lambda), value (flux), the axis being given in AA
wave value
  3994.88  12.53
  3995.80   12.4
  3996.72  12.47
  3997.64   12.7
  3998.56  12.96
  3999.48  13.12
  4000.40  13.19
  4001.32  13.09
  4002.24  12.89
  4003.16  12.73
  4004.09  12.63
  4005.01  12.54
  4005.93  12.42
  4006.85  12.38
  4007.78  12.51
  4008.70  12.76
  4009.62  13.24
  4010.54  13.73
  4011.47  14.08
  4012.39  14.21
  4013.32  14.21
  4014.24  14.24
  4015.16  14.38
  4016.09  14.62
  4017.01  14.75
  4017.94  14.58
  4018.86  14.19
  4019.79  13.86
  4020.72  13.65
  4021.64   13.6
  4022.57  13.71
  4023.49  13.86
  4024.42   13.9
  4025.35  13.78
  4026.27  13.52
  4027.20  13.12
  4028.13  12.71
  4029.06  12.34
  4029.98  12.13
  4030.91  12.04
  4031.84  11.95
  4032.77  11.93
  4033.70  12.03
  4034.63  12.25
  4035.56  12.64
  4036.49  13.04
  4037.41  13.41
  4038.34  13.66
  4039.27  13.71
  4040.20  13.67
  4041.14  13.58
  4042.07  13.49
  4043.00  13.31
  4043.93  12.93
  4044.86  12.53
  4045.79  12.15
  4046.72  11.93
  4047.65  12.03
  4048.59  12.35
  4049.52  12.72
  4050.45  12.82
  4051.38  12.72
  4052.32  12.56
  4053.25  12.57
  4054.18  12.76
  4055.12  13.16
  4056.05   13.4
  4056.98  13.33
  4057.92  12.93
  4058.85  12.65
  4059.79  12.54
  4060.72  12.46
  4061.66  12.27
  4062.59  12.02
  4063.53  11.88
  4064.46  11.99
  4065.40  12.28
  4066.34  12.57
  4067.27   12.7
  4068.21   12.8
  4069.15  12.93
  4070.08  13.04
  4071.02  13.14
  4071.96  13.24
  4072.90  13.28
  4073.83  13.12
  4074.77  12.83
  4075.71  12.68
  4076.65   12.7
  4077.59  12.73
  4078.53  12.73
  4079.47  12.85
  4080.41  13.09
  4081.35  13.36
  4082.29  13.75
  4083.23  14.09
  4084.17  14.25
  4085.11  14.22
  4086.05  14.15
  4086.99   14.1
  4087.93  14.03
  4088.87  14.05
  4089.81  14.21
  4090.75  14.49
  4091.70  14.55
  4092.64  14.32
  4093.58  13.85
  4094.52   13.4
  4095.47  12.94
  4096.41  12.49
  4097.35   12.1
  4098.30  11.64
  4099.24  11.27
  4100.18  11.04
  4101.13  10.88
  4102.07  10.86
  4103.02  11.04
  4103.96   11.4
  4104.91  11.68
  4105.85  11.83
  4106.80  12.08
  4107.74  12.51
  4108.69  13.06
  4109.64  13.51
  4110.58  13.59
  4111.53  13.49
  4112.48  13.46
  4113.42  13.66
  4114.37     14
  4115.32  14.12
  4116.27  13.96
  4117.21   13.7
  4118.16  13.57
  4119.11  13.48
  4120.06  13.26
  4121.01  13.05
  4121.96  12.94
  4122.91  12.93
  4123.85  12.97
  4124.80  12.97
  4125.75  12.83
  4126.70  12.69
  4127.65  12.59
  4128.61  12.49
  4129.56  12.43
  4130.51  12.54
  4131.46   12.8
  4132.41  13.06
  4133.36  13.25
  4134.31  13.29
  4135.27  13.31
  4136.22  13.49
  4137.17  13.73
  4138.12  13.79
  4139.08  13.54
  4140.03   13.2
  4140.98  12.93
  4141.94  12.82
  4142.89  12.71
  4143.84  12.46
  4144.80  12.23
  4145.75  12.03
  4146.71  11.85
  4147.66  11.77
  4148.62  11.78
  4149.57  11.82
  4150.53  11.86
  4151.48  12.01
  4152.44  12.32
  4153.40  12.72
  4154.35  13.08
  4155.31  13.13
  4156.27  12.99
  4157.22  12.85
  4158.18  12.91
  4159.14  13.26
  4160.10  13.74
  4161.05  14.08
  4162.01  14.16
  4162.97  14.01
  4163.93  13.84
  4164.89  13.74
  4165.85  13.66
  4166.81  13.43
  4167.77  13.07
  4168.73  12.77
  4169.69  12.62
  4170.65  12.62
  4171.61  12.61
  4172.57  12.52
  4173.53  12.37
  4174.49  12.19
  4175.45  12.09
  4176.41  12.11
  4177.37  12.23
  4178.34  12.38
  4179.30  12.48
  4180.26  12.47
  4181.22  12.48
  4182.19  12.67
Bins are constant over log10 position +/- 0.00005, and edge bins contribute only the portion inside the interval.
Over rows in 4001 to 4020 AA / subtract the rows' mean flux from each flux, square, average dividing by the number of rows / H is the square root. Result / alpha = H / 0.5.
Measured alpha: 1.6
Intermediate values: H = 0.8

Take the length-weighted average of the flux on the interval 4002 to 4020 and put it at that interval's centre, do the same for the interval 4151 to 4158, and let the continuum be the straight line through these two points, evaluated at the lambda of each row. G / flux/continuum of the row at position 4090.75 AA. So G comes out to 1.11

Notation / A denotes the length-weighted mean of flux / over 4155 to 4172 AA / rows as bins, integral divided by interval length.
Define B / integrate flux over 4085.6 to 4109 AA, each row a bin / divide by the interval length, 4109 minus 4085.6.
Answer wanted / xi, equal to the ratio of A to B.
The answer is 1.05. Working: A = 13.3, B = 12.7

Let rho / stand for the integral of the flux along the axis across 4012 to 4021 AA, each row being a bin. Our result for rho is 128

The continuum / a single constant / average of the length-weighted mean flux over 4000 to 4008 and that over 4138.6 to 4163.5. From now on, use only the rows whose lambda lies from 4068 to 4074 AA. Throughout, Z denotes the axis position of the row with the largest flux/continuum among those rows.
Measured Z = 4072.90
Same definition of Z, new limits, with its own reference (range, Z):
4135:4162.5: 4162.01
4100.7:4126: 4115.32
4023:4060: 4024.42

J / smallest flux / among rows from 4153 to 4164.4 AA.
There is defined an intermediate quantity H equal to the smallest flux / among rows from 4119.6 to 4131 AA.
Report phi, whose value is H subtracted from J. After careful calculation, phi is 0.29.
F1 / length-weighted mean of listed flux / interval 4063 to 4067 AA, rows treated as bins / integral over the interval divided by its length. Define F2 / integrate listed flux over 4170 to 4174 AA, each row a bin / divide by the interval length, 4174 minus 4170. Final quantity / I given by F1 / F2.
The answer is 0.97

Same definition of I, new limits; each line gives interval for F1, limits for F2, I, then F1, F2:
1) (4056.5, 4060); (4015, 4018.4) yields 0.88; 12.9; 14.6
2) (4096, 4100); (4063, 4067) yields 0.97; 11.8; 12.2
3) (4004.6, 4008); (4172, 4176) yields 1.01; 12.4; 12.3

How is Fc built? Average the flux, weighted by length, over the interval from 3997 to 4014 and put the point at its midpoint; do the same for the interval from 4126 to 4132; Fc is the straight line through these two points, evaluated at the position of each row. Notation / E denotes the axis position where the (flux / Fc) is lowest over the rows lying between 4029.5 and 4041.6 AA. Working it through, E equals 4032.77 AA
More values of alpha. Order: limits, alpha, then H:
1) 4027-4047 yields 1.3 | 0.6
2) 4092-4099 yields 1.8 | 0.9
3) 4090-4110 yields 2.4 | 1.2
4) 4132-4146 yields 1.0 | 0.5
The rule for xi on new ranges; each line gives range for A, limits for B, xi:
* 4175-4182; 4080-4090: 0.88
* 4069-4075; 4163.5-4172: 1.00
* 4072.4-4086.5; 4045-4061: 1.05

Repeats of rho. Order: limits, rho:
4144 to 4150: 72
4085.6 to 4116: 393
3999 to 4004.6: 72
